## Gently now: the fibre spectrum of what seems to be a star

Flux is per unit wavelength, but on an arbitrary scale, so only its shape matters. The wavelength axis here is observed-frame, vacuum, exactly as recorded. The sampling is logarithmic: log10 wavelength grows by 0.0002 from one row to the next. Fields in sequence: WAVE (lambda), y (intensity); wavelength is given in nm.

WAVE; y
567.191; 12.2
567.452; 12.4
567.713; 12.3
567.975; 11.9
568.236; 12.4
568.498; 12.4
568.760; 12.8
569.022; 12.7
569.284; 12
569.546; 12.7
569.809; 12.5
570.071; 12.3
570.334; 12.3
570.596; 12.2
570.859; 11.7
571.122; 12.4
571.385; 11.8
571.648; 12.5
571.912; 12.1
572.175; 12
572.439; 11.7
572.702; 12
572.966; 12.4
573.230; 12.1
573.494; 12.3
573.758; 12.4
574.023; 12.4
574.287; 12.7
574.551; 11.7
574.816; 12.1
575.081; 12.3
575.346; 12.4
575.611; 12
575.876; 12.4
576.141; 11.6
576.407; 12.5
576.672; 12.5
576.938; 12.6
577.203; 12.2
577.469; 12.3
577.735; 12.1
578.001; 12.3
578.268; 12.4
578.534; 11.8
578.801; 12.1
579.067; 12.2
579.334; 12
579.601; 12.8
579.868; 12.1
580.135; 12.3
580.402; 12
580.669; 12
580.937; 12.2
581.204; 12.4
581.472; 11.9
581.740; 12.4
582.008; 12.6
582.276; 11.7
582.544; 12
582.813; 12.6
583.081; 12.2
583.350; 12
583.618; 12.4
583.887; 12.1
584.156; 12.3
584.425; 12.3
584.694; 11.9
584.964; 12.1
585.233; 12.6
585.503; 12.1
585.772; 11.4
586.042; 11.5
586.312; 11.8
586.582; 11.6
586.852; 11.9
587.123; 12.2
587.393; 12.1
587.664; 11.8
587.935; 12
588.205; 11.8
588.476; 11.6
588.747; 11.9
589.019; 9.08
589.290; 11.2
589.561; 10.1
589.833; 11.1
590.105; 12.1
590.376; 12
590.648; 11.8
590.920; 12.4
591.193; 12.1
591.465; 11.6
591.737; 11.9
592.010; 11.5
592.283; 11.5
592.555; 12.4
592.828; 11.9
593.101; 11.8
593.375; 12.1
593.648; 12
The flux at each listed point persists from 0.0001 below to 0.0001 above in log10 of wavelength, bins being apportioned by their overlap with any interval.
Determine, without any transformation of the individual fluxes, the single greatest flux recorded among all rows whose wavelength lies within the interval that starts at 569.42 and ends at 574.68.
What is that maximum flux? 12.7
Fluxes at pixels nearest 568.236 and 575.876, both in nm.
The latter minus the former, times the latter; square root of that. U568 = 0.0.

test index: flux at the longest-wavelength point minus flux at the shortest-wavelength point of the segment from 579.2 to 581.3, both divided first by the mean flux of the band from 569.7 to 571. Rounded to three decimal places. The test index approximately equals 0.033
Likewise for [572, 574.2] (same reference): 0.033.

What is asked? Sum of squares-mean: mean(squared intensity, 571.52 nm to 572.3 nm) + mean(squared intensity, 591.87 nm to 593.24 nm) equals 289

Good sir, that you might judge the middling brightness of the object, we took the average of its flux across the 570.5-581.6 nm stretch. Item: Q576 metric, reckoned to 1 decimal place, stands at 12.2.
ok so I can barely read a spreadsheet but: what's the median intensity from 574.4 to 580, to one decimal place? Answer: 12.2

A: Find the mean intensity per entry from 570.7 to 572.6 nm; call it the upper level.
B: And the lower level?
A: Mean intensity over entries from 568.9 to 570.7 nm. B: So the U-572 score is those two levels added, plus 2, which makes 26.4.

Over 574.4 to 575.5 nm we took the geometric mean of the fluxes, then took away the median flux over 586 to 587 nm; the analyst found 0.42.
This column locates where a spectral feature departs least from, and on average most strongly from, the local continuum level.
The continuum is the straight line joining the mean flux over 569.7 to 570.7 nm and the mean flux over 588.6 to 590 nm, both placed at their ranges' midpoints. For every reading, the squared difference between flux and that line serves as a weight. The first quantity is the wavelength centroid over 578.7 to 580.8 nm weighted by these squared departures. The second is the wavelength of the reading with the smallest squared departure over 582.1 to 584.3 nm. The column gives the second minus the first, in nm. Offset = 2.54 nm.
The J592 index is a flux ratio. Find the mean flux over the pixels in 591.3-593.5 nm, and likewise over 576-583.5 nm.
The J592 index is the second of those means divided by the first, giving 1.03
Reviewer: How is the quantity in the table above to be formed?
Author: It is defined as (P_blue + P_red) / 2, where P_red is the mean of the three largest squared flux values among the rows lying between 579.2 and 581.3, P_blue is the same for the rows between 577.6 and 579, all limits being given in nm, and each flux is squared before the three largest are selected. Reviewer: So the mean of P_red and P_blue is 153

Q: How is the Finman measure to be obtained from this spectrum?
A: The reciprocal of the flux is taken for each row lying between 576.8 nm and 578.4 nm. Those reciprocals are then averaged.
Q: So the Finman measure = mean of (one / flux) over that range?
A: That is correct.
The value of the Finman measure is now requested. 0.0812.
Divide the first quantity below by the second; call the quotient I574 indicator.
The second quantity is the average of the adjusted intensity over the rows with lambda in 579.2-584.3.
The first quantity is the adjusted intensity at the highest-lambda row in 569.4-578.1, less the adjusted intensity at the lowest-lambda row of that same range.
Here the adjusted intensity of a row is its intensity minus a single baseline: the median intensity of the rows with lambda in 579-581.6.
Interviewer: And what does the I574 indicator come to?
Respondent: -6.6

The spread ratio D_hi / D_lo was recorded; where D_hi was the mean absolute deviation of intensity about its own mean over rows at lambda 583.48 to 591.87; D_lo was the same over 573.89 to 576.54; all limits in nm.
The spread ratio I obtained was 1.5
